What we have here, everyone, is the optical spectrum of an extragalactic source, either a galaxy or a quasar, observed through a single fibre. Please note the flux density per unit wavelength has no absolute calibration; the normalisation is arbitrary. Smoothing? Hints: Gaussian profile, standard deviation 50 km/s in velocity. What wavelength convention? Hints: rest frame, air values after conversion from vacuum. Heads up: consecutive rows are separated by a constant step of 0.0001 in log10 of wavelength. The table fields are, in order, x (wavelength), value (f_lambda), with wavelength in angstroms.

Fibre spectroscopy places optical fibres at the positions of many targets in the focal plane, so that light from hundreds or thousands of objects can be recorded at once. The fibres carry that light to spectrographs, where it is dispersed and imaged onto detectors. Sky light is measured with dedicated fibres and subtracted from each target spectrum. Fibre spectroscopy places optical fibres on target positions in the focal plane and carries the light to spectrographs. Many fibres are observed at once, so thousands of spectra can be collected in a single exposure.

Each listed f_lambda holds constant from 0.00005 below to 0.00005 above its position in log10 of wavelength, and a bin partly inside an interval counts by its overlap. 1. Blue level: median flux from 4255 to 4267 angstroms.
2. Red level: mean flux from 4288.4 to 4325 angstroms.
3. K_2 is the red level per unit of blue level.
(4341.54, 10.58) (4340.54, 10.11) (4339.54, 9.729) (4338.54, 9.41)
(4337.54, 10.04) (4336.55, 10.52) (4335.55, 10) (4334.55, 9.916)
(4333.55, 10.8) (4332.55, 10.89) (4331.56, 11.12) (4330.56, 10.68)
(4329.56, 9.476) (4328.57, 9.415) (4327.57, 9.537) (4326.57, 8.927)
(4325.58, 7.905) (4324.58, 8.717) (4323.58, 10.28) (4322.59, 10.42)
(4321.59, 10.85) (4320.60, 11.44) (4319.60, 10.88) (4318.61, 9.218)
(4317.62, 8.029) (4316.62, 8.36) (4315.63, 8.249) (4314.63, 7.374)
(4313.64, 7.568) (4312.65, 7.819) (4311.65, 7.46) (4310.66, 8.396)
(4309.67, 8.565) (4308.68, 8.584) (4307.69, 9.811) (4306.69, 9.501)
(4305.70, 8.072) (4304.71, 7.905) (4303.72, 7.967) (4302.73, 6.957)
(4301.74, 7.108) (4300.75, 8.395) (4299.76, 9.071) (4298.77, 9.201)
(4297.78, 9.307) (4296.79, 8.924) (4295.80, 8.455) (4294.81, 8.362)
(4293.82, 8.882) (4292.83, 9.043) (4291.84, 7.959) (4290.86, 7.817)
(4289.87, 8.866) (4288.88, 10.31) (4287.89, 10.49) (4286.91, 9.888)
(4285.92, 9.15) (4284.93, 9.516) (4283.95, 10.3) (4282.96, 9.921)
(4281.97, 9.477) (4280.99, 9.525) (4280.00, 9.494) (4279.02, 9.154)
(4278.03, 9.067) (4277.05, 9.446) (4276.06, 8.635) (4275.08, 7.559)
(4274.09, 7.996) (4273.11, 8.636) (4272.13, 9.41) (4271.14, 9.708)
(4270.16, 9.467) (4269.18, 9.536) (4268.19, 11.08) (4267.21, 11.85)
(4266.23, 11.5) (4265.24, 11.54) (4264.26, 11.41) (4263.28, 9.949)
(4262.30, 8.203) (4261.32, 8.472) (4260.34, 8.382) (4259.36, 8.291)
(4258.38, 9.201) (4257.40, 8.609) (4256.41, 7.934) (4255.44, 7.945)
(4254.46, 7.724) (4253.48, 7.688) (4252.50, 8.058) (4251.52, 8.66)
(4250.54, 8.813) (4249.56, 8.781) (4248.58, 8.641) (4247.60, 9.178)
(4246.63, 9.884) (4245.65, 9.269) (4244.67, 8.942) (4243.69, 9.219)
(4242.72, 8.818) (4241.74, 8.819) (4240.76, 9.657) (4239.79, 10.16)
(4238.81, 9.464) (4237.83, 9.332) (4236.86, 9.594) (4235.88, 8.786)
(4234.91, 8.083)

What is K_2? 1.03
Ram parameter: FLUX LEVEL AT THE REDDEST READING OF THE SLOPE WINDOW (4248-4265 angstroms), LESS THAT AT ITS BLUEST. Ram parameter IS 2.8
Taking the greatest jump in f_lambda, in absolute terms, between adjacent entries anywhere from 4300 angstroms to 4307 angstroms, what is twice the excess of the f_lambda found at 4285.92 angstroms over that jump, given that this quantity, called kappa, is 15.4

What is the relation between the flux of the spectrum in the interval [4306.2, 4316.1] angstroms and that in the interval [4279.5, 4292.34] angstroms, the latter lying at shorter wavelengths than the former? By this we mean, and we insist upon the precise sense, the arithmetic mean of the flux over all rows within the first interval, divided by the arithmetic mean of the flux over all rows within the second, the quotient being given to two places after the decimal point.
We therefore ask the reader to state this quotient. 0.88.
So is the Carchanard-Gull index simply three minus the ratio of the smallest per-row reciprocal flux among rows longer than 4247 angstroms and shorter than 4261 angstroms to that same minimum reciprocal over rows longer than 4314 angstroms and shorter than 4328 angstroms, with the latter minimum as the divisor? 1.76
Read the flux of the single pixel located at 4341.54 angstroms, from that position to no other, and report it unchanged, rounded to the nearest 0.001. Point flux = 10.580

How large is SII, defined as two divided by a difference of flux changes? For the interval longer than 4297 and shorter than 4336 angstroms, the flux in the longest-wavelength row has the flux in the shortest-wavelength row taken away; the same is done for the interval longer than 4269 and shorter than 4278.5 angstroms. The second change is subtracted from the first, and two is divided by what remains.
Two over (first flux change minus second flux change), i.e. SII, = 1.7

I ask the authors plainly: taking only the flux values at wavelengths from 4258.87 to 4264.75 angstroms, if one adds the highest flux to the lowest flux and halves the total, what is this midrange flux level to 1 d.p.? 9.8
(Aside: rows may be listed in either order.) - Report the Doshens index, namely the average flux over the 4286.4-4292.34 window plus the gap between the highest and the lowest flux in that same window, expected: 11.9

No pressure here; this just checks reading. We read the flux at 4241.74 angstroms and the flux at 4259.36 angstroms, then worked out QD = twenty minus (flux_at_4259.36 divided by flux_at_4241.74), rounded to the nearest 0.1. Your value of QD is 19.1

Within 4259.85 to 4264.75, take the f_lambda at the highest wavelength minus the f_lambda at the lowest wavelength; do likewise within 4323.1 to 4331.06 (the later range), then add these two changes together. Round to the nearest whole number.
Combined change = 3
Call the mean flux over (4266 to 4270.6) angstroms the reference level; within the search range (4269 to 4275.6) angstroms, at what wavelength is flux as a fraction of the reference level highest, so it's 4271.14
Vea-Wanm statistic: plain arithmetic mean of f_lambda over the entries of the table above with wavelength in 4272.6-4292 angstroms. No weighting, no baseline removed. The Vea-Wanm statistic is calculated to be 9.2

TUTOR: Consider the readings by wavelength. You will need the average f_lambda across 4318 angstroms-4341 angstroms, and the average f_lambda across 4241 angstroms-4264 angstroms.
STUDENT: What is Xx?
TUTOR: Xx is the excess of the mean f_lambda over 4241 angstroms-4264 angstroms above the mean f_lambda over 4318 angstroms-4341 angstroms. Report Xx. -1.3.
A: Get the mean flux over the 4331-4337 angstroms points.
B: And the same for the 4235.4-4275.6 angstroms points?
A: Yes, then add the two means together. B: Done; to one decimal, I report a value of 19.7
